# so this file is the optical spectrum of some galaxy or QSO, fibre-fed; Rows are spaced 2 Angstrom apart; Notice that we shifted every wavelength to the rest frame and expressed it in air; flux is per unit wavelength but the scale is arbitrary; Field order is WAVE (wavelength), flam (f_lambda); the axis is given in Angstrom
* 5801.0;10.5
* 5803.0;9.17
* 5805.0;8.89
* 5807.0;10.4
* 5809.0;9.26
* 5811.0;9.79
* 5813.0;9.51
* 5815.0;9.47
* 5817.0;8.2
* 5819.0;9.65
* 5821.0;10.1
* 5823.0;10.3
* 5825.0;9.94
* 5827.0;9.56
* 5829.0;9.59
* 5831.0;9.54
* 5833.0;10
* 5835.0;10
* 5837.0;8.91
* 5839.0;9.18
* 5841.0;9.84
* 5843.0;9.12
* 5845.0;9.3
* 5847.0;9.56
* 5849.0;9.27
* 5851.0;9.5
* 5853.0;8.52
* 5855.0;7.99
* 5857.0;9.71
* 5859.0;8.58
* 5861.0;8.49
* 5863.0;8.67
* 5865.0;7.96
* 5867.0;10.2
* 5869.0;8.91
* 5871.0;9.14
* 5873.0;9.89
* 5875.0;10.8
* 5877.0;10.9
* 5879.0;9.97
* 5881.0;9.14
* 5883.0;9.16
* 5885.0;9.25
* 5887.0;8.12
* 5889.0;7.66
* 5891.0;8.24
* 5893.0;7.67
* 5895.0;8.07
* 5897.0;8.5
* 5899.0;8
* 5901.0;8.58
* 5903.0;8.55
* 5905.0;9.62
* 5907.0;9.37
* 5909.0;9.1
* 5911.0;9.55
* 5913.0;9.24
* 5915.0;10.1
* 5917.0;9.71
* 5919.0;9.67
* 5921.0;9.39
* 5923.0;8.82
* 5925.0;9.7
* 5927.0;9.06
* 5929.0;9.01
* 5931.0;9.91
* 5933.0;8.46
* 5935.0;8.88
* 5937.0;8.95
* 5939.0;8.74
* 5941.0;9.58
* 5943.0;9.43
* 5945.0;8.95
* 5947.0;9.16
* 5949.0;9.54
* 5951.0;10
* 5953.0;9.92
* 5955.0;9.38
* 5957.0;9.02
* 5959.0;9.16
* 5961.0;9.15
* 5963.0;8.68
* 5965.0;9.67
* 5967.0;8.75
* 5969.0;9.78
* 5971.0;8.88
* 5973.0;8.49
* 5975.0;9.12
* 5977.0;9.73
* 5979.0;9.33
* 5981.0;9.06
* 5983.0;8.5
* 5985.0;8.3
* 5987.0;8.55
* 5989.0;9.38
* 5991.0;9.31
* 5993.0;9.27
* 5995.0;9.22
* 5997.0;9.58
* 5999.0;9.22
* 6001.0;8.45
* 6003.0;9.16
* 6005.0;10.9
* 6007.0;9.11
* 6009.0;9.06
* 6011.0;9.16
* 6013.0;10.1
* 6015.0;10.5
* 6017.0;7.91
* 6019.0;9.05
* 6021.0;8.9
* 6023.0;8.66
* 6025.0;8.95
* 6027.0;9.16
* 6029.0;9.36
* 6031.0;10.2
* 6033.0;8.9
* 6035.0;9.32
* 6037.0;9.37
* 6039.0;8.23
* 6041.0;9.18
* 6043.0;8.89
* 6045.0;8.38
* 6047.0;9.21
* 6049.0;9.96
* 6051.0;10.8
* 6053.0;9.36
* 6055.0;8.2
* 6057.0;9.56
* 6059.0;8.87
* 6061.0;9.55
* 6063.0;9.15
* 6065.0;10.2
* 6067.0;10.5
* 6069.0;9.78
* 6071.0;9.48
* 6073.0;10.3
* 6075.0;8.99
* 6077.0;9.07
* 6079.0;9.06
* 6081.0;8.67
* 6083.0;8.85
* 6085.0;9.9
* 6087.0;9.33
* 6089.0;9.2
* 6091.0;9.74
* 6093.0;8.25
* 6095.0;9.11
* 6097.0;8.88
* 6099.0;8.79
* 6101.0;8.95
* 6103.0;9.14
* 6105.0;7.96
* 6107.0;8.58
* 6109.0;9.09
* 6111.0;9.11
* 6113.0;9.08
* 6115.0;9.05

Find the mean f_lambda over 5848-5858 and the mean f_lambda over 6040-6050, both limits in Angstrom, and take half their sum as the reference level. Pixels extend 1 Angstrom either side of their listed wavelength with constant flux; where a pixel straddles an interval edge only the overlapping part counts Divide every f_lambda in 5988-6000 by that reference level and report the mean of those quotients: 1.03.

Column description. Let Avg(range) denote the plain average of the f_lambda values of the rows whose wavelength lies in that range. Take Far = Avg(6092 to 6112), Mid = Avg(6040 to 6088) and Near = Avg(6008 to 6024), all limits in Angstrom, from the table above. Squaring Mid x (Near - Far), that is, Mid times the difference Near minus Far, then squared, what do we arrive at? 13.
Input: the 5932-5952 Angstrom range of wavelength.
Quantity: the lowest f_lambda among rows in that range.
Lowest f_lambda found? 8.46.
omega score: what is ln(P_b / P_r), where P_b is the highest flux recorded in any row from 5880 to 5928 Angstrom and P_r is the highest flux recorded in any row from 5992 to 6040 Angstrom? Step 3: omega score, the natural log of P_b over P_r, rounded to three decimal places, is -0.076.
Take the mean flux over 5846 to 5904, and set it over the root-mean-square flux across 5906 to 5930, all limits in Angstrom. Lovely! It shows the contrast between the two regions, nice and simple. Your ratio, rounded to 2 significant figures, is 0.95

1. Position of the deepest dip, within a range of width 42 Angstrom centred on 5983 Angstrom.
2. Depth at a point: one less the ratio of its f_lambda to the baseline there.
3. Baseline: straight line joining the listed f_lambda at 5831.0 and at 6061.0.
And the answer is 5985.0 Angstrom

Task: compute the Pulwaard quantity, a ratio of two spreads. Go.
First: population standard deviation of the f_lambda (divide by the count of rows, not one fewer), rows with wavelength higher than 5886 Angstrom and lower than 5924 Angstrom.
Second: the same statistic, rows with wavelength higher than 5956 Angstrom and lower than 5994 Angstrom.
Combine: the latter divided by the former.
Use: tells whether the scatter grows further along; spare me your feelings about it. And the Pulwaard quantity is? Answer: 0.58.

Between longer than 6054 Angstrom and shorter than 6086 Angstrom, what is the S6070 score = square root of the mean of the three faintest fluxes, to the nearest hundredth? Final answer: 2.93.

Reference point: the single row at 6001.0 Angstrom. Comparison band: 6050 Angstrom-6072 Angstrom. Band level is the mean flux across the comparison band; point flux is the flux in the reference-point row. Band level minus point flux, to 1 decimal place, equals 1.1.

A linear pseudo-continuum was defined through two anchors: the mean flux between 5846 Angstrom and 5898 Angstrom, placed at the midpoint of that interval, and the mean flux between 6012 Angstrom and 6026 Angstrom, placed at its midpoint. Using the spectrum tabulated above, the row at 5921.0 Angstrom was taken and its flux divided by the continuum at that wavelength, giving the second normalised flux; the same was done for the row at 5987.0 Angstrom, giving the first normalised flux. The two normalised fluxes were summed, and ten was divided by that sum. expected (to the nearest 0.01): 5.06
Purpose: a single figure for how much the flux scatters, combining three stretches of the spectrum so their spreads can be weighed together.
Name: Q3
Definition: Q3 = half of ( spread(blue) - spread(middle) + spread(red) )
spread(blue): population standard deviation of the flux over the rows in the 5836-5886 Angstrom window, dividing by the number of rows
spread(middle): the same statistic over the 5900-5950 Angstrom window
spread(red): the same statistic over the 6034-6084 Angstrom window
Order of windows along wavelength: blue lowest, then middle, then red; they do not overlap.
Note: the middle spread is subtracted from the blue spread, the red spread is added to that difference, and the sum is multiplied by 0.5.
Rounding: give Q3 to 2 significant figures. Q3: 0.47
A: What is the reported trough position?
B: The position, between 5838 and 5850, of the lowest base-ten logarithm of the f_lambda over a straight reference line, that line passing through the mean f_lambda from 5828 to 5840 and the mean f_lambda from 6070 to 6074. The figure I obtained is 5843.0 Angstrom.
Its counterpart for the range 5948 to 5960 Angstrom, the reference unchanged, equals 5957.0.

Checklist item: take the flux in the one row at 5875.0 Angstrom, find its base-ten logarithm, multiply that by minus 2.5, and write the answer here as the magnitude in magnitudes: -2.58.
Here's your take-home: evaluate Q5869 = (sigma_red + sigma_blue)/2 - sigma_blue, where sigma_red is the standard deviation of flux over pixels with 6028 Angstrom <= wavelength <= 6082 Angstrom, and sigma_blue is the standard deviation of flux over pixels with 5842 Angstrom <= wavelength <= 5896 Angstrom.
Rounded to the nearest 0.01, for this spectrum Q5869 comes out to -0.11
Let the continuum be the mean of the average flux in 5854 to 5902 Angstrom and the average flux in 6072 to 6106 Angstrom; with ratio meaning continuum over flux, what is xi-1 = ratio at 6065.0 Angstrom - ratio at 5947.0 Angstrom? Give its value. -0.10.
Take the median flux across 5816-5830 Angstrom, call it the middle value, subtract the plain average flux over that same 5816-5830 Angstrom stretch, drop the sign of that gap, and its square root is 0.17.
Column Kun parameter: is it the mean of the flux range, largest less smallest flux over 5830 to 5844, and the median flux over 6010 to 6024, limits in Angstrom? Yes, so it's 5.07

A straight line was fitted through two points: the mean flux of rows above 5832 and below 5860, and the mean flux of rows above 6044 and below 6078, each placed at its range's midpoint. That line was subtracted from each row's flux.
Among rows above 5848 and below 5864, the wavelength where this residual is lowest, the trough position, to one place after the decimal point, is 5855.0 Angstrom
